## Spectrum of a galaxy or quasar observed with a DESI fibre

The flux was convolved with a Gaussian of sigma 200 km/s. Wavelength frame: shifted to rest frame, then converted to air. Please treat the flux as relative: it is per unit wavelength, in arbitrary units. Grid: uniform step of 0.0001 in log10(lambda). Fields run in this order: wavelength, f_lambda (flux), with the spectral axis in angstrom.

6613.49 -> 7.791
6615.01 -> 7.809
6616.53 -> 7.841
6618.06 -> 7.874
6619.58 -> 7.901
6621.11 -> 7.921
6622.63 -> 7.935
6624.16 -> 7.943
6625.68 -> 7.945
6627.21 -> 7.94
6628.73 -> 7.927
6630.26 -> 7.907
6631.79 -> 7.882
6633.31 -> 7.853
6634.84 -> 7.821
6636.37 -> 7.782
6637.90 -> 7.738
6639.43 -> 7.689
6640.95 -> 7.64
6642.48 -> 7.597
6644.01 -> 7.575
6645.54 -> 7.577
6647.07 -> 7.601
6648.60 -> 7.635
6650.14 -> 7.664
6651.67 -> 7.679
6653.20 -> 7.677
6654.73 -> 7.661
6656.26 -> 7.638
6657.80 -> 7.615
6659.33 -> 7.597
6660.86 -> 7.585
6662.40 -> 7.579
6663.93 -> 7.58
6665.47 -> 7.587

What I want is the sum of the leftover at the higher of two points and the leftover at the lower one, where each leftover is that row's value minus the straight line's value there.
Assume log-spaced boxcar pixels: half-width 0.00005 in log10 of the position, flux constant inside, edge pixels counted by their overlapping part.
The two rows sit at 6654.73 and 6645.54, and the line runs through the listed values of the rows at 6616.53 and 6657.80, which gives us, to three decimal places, -0.076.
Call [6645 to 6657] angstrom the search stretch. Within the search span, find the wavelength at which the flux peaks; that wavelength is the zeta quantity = 6651.67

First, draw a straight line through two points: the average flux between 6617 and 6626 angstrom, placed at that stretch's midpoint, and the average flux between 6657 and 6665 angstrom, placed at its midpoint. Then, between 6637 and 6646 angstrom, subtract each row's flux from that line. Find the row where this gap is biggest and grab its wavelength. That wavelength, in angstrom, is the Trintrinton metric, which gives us 6644.01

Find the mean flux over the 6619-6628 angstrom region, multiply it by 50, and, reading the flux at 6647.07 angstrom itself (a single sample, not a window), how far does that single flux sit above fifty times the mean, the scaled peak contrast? -389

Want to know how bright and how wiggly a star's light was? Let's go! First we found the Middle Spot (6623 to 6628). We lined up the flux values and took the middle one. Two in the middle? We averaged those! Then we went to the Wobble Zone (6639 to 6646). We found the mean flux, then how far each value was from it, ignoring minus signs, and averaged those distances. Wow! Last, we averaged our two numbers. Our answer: 3.99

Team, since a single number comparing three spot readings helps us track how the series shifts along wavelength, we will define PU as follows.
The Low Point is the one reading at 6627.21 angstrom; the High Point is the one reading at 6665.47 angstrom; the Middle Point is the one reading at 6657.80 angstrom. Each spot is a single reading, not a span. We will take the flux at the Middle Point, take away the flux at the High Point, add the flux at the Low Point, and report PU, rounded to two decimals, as 7.97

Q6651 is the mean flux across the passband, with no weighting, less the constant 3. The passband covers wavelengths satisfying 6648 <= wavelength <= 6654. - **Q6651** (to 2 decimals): 4.66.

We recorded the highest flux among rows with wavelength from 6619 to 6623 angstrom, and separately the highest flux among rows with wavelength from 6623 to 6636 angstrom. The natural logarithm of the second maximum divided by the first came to 0.00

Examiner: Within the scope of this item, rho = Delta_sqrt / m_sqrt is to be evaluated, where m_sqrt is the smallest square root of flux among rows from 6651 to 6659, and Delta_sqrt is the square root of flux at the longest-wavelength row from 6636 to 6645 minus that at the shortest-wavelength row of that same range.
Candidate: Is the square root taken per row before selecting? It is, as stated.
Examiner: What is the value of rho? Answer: -0.014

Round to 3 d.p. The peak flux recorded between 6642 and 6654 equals 7.679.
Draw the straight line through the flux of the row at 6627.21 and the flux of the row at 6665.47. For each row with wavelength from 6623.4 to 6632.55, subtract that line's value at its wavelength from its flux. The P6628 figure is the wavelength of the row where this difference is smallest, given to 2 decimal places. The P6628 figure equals 6624.16 angstrom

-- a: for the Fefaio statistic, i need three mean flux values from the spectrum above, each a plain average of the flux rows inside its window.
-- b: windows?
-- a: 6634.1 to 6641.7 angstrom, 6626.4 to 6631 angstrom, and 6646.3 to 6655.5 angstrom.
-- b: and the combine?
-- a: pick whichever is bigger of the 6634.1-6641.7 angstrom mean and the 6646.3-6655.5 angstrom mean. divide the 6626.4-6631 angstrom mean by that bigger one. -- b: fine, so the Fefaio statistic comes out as 1.02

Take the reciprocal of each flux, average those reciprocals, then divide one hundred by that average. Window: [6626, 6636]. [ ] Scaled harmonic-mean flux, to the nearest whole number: 789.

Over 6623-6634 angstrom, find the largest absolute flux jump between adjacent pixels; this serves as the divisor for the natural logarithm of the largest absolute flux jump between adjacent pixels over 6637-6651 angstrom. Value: -104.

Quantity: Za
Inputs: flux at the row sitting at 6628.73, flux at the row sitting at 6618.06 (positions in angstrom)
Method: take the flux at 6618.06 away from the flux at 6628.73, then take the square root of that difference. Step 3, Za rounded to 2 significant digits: 0.23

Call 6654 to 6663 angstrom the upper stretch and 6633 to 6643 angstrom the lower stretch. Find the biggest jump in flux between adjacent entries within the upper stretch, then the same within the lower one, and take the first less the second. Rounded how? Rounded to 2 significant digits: -0.026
